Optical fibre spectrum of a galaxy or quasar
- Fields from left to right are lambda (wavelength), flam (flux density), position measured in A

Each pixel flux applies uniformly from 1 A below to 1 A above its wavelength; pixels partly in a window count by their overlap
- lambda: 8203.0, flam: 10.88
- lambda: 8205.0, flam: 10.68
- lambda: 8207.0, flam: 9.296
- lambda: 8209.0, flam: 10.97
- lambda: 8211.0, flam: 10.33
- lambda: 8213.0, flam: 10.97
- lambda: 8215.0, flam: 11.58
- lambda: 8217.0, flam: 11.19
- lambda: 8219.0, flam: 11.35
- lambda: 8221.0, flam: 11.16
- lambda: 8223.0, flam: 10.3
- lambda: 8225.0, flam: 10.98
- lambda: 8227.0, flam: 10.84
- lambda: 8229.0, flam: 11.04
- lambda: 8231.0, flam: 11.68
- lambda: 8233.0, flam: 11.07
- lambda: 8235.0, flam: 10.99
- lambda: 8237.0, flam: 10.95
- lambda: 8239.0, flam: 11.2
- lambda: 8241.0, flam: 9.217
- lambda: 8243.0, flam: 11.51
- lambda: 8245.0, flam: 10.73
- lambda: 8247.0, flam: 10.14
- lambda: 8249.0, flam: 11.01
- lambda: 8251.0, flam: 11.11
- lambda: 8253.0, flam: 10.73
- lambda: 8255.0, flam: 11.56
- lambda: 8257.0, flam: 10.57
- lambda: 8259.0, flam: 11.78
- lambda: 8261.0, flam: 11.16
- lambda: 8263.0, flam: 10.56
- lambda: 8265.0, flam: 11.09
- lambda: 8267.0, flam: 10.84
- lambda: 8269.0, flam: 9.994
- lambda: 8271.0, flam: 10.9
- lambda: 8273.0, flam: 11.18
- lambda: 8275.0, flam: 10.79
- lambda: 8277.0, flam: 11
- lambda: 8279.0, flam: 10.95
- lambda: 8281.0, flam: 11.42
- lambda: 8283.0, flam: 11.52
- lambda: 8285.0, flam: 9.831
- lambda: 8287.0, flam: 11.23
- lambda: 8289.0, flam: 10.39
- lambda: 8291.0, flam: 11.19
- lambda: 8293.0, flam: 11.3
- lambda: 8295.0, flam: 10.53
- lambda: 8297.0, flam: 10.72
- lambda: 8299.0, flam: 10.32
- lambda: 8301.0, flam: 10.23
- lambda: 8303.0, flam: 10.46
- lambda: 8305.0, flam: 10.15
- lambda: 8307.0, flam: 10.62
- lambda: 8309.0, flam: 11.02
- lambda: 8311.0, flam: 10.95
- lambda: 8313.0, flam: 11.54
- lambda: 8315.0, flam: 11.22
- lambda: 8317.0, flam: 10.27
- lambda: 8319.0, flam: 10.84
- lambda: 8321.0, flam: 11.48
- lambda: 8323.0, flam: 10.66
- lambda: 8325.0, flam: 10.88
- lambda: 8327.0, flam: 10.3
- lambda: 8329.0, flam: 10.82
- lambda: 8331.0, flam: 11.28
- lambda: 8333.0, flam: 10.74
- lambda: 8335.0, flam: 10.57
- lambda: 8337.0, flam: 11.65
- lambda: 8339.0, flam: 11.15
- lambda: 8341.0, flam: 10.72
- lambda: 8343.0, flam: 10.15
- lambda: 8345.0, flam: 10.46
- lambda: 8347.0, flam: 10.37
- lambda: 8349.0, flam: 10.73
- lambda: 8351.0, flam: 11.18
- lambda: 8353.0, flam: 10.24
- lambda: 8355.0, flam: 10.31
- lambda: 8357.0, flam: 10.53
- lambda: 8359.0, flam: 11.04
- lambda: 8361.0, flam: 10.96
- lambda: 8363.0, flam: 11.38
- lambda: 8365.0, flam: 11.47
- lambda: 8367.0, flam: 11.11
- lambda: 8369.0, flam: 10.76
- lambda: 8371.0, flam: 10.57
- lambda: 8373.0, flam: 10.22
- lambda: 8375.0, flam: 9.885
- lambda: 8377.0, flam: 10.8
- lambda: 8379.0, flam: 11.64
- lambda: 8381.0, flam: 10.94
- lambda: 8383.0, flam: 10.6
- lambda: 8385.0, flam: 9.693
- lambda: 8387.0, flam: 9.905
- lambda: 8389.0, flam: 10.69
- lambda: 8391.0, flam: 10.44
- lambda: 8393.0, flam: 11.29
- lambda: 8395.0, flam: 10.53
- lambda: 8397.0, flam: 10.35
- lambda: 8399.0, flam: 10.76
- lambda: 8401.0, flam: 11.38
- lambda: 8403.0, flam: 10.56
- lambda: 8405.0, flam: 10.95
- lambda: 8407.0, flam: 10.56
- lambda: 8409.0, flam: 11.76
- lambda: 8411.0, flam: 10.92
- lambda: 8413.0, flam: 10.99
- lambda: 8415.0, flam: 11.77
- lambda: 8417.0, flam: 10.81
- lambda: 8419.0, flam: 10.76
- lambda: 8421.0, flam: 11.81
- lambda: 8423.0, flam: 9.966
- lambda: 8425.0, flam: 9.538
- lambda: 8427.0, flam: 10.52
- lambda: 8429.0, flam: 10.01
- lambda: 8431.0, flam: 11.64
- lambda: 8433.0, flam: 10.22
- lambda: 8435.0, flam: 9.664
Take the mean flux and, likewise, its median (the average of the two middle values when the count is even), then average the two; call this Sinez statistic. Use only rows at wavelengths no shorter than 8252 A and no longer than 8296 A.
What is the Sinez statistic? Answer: 11.0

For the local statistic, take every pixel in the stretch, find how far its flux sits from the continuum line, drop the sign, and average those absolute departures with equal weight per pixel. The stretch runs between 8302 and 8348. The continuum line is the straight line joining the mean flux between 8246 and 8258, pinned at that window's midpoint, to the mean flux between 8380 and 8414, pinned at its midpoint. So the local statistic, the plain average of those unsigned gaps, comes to 0.35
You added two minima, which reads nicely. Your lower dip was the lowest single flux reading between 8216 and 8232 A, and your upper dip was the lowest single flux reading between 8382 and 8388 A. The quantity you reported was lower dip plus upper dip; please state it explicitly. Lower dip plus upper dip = 20.0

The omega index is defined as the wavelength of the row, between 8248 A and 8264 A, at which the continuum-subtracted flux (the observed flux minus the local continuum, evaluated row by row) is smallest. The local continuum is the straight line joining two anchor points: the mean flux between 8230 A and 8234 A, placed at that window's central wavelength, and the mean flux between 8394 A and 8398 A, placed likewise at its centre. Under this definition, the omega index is 8257.0 A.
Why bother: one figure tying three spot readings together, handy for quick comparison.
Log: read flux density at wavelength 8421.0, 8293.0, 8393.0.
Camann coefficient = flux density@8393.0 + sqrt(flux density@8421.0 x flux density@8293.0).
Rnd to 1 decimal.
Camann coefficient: 22.8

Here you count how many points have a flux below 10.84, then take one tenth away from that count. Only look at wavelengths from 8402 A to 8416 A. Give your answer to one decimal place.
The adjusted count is 1.9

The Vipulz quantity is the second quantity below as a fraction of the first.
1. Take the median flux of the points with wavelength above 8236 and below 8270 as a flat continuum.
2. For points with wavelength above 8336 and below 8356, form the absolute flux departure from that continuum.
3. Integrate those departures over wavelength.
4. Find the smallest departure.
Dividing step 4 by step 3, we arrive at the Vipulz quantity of 0.021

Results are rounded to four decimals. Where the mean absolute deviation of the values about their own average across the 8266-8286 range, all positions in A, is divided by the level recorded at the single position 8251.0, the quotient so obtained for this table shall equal 0.0345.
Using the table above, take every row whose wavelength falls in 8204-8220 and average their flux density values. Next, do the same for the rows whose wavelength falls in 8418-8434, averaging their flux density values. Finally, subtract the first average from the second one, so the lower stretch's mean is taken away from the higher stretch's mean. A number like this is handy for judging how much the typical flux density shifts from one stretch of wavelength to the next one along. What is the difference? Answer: -0.24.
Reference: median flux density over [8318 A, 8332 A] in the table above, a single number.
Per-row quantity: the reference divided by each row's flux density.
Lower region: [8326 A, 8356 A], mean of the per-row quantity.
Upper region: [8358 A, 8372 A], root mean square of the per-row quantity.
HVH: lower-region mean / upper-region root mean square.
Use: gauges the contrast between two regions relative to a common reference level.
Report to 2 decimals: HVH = 1.03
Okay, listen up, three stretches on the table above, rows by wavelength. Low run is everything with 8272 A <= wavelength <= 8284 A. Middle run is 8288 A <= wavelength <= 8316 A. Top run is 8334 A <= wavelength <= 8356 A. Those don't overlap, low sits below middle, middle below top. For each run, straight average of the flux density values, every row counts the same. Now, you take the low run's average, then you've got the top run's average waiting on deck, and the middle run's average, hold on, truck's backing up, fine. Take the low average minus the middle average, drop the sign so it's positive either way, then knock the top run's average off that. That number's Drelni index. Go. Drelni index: -10.3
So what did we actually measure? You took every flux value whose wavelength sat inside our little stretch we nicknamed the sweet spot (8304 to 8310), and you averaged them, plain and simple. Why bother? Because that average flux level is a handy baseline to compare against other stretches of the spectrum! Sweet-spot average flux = 10.6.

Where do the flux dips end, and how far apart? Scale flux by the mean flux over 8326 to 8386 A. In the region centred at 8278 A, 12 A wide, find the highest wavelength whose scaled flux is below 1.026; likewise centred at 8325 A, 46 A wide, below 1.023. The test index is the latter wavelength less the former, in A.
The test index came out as 68 A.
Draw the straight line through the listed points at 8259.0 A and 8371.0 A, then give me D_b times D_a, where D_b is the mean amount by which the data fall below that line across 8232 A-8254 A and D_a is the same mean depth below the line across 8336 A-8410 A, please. -0.23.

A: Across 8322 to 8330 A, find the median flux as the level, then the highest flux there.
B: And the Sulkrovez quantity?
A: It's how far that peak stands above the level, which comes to 0.14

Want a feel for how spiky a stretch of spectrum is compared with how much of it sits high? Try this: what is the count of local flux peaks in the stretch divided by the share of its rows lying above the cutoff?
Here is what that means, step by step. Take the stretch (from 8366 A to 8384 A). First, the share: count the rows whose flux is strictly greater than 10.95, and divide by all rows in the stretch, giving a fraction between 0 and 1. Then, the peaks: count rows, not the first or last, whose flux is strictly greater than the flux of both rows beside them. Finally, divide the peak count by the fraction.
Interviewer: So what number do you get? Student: 4.5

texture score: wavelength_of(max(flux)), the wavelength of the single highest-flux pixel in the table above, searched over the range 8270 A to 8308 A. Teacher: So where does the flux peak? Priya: 8283.0 A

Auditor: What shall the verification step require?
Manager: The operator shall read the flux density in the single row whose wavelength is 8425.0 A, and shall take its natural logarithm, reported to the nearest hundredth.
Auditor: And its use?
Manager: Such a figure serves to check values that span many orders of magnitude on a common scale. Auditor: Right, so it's 2.26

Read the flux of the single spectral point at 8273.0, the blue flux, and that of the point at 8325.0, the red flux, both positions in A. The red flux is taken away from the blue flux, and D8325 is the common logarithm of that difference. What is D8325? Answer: -0.52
